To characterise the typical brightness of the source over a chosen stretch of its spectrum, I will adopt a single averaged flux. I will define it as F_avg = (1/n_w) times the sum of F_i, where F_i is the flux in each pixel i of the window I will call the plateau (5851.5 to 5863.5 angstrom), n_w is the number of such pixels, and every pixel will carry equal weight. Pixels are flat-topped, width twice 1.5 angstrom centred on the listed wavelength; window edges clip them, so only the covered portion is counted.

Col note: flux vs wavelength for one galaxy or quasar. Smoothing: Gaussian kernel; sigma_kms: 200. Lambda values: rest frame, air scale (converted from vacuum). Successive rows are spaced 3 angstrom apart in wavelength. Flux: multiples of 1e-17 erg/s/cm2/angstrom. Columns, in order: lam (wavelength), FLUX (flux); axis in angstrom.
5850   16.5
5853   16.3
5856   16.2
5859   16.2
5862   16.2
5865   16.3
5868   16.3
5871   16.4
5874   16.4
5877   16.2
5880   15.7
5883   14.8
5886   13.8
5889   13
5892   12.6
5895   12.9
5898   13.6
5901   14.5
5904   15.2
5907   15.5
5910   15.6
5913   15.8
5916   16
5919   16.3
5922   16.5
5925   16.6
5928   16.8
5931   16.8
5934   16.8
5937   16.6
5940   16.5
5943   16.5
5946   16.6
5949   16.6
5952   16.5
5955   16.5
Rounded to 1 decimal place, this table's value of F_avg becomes 16.2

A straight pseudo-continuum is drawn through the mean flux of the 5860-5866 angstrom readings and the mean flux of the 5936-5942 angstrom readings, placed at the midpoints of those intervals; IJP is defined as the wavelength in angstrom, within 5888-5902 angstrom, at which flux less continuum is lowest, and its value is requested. 5892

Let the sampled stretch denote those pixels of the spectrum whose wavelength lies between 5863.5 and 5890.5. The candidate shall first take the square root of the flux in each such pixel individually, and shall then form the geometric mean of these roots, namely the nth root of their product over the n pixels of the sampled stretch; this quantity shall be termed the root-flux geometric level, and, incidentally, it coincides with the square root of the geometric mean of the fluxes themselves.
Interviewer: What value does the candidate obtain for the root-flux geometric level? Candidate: 3.92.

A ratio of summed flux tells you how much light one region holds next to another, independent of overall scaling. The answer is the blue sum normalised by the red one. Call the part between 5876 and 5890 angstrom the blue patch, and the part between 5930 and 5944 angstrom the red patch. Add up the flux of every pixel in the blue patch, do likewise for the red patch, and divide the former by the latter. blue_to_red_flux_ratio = 0.88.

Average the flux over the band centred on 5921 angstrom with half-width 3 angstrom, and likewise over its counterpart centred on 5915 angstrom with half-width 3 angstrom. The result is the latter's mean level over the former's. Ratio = 0.97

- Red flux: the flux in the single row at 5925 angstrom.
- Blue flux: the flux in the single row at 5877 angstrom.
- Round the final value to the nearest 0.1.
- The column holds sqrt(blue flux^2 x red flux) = 66.0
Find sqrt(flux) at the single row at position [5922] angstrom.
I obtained 4.06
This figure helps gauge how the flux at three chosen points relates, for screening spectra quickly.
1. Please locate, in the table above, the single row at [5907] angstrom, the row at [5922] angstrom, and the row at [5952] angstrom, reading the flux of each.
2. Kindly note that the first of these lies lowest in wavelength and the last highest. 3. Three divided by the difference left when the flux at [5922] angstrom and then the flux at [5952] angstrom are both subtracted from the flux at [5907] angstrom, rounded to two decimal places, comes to -0.17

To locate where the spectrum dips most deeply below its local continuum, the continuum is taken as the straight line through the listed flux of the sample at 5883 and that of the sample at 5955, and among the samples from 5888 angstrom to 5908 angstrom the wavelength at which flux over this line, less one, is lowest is 5892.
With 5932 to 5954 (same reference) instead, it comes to 5952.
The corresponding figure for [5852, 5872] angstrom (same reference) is 5868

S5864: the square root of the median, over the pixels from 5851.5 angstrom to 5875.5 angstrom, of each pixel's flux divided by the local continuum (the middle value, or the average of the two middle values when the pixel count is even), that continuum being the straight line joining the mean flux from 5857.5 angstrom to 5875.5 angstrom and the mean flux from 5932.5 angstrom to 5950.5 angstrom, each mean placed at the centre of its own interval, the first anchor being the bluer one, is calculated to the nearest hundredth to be 1.00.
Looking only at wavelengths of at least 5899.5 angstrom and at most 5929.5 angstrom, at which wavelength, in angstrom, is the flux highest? 5928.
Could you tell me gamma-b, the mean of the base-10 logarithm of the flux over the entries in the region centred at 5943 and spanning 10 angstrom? 1.22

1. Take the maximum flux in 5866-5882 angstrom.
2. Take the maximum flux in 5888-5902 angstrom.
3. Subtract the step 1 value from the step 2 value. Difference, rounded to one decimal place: -1.9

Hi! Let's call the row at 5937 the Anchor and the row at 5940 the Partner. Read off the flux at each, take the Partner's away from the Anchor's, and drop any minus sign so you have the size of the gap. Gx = 0.10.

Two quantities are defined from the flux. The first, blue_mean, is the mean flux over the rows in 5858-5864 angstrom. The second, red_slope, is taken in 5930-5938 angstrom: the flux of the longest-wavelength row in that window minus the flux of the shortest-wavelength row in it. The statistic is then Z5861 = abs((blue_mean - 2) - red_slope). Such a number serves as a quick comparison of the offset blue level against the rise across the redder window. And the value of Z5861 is 14.4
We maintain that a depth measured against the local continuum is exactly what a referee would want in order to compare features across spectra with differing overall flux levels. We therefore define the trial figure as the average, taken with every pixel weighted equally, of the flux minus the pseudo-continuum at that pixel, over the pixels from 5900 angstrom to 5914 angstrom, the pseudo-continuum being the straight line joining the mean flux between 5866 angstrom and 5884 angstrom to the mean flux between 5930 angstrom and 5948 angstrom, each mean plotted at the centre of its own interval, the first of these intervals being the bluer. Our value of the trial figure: -1.0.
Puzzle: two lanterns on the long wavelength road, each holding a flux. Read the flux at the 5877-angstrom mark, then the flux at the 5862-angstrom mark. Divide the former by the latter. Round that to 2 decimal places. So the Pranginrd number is 1.00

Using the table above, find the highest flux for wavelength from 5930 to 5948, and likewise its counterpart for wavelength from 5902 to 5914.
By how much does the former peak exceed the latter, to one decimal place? 1.0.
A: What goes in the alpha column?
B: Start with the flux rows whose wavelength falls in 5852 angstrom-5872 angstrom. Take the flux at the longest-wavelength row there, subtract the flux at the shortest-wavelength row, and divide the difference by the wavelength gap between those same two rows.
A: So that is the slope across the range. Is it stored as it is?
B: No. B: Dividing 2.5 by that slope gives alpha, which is 450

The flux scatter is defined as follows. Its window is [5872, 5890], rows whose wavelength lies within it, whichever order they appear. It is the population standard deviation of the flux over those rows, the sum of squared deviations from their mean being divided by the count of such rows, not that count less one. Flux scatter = 1.2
